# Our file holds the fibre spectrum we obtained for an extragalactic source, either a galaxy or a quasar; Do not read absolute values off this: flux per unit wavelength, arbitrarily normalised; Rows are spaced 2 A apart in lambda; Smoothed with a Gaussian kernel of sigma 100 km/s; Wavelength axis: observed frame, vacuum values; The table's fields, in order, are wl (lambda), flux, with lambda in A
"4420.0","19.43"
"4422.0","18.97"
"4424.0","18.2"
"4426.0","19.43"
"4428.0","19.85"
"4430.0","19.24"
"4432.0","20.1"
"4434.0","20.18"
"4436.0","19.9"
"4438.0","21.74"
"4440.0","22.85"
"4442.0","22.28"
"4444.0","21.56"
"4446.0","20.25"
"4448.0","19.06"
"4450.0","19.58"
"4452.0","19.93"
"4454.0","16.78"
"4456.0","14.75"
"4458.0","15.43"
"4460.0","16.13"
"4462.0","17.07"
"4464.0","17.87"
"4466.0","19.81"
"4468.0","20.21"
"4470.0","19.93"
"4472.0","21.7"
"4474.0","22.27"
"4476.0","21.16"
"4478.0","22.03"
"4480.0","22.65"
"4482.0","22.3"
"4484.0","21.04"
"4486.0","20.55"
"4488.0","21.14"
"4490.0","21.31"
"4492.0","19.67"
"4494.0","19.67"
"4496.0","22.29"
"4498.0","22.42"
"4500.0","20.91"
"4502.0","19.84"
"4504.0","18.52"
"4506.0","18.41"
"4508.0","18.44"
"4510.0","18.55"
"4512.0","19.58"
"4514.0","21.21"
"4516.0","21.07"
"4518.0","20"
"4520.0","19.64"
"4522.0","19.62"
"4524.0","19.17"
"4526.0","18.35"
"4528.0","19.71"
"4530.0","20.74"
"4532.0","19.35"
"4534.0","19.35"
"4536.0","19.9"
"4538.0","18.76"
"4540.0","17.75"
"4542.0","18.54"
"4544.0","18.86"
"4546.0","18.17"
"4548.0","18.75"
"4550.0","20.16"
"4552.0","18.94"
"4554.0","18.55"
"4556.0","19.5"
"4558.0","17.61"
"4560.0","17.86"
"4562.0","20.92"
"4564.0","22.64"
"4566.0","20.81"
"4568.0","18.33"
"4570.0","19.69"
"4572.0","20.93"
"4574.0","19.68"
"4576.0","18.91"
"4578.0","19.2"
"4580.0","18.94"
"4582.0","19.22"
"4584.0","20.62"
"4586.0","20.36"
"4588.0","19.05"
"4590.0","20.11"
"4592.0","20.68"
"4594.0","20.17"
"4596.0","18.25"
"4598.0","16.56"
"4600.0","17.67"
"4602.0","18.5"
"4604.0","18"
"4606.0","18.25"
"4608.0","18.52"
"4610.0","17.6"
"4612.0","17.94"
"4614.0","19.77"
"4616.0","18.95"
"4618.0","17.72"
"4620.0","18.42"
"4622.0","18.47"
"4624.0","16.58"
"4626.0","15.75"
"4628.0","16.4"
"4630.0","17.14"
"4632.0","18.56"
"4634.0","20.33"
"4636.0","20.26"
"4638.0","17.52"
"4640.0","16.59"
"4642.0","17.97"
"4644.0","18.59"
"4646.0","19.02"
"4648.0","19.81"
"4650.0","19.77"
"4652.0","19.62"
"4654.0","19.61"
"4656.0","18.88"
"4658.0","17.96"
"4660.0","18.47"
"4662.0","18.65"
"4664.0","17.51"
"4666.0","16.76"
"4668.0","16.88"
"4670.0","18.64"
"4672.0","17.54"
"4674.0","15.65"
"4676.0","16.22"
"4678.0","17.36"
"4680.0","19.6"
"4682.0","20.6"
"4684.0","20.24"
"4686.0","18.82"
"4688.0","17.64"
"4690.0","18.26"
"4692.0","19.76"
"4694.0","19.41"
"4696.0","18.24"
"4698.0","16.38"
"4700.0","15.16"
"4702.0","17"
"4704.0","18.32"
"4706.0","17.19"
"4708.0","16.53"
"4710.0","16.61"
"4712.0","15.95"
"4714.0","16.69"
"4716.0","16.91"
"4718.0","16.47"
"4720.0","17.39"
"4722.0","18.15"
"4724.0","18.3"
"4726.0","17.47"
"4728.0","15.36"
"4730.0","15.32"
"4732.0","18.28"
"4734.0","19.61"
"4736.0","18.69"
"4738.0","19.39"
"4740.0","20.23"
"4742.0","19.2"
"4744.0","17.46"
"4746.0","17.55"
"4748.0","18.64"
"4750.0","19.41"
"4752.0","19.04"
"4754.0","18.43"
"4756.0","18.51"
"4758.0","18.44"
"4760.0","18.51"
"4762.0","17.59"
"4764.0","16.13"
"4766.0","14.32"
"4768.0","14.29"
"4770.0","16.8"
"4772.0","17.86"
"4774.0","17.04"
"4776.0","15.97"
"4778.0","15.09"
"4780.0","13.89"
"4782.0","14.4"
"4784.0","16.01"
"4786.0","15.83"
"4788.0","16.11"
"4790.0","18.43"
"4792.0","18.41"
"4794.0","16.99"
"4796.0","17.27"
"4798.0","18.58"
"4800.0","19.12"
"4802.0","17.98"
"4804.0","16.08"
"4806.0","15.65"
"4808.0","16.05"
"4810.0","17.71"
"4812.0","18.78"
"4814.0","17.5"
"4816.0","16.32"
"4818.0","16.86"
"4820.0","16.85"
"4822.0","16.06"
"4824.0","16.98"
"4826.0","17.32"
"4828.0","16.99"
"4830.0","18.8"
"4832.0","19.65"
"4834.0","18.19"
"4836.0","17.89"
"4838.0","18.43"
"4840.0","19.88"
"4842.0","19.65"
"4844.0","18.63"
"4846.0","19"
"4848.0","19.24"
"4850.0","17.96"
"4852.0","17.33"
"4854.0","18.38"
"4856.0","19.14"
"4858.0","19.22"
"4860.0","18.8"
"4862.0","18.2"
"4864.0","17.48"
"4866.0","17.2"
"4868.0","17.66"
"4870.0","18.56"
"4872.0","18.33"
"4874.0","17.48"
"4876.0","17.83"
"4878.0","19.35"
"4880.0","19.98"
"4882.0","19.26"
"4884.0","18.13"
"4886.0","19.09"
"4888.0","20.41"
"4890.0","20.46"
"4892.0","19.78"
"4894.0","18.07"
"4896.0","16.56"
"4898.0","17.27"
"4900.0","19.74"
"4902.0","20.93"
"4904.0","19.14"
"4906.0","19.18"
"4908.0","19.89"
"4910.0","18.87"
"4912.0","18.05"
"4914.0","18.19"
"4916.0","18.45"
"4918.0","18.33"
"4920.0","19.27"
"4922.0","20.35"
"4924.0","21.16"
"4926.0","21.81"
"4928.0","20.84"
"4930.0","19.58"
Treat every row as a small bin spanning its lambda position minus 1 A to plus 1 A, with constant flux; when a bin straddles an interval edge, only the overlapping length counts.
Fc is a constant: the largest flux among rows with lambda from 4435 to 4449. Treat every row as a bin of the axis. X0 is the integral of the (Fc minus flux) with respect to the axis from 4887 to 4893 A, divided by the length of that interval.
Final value 3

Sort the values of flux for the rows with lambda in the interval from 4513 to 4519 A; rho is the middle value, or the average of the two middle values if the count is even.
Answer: 21.1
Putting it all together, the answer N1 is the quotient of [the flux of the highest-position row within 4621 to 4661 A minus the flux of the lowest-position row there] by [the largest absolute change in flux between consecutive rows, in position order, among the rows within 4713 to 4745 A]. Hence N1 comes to 0.0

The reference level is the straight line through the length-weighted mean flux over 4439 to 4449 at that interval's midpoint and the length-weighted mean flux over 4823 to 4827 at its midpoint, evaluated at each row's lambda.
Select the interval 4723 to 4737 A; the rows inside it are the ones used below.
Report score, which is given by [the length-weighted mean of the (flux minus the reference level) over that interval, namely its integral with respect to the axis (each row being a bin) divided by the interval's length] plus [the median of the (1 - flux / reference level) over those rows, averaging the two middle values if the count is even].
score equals -0.6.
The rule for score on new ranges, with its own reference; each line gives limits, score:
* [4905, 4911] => 2.9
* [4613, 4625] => -1.0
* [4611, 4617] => -0.5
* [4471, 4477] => 0.8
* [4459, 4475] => -1.5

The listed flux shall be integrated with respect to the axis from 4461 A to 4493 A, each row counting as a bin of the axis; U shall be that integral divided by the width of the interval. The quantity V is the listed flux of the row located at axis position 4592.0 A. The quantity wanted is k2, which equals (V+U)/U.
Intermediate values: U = 20.7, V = 20.68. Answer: 2.00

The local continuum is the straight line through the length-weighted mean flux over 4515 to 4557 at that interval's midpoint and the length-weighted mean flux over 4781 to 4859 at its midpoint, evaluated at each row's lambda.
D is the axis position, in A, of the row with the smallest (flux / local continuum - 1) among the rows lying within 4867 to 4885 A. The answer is 4874.0 A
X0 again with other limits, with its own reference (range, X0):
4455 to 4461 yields 7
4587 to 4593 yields 3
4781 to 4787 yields 7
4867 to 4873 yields 5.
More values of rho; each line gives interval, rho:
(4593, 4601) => 18.0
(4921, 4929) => 21.0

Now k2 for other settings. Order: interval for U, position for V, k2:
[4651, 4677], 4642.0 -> 2.01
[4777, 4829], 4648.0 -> 2.18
